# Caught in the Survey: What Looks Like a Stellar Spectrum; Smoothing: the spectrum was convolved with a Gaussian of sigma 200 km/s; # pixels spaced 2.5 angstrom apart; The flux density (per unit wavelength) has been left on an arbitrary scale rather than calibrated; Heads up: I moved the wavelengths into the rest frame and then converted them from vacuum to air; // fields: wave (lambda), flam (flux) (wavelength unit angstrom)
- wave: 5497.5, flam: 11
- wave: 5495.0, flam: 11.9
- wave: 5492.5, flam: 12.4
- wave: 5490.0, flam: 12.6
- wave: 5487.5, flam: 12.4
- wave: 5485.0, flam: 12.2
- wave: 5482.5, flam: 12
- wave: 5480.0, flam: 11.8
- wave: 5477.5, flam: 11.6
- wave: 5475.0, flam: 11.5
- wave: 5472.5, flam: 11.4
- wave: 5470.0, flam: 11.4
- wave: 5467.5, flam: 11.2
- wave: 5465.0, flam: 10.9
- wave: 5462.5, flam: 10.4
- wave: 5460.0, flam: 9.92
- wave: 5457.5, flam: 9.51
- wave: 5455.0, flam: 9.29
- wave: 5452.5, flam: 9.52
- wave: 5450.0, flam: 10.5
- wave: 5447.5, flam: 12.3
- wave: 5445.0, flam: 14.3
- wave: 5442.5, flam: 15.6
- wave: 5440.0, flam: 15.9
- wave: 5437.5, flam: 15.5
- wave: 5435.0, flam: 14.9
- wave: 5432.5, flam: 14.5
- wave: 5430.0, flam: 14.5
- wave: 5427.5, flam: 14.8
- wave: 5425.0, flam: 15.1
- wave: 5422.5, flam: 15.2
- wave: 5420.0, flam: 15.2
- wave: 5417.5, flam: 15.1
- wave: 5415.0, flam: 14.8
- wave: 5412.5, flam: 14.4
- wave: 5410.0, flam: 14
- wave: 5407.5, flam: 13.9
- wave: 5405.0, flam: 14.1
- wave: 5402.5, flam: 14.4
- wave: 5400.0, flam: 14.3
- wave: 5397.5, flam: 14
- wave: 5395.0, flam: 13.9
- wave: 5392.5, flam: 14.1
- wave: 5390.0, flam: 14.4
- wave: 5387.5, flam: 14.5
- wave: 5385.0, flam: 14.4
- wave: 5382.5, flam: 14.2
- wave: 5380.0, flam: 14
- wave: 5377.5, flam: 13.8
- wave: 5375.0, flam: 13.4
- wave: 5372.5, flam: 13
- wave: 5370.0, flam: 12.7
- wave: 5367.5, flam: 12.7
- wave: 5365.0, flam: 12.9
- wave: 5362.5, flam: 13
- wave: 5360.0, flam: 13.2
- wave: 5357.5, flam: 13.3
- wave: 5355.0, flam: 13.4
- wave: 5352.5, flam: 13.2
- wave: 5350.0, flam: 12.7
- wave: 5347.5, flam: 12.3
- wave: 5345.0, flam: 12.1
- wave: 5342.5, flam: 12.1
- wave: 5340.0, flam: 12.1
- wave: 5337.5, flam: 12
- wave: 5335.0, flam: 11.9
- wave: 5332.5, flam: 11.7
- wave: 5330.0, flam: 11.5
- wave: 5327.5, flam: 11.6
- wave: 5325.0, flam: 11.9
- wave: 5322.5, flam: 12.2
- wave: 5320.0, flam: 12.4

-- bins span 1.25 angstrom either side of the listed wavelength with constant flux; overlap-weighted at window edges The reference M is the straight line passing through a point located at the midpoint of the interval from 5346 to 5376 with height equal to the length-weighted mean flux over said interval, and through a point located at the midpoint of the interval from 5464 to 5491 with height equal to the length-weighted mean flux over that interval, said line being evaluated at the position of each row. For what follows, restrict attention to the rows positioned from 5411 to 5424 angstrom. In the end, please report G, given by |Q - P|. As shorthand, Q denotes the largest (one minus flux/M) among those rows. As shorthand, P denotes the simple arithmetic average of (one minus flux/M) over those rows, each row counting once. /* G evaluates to 0.049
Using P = -0.21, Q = -0.16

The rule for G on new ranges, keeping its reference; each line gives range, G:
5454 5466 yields 0.064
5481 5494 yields 0.032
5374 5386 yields 0.048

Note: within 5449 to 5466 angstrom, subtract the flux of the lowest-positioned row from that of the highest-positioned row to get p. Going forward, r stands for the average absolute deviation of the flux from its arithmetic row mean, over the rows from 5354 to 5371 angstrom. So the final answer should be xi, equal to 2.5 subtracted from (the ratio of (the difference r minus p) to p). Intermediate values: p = 0.4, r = 0.23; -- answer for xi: -2.9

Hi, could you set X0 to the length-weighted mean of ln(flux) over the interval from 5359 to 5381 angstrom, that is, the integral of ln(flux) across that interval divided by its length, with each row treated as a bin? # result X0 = 2.58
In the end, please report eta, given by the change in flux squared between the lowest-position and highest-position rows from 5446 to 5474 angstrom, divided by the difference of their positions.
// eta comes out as -0.9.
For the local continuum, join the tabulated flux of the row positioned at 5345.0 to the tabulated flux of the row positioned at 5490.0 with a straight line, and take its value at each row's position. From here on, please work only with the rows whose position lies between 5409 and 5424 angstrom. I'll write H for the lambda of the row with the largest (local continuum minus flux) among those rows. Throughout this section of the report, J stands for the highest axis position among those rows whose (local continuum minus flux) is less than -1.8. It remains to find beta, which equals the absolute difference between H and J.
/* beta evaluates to 12.5 angstrom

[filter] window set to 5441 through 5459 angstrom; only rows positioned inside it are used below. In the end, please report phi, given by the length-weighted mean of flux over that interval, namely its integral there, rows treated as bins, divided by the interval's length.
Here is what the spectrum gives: 11.6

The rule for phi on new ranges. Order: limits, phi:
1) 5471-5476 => 11.4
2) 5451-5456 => 9.5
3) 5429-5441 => 15.1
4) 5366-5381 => 13.2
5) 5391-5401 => 14.1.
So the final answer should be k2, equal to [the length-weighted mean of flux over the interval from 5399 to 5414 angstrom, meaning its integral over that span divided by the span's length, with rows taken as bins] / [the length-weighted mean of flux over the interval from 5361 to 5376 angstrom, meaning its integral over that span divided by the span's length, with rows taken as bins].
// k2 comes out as 1.1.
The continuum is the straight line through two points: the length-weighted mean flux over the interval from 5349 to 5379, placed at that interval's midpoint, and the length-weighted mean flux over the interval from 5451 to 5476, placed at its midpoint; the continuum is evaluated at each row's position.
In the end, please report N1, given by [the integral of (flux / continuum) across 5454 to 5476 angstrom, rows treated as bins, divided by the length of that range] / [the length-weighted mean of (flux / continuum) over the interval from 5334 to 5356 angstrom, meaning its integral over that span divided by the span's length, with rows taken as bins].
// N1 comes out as 1.12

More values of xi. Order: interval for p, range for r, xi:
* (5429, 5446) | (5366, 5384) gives -6.1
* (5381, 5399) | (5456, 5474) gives -6.6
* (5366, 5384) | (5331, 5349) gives -3.4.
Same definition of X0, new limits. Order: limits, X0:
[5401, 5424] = 2.68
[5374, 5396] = 2.65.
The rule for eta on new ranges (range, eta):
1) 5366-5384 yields 2.7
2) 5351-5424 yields 0.8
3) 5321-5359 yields 0.8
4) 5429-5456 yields -5.0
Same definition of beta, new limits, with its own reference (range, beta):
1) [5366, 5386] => 15.0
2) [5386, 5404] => 7.5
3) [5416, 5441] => 7.5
